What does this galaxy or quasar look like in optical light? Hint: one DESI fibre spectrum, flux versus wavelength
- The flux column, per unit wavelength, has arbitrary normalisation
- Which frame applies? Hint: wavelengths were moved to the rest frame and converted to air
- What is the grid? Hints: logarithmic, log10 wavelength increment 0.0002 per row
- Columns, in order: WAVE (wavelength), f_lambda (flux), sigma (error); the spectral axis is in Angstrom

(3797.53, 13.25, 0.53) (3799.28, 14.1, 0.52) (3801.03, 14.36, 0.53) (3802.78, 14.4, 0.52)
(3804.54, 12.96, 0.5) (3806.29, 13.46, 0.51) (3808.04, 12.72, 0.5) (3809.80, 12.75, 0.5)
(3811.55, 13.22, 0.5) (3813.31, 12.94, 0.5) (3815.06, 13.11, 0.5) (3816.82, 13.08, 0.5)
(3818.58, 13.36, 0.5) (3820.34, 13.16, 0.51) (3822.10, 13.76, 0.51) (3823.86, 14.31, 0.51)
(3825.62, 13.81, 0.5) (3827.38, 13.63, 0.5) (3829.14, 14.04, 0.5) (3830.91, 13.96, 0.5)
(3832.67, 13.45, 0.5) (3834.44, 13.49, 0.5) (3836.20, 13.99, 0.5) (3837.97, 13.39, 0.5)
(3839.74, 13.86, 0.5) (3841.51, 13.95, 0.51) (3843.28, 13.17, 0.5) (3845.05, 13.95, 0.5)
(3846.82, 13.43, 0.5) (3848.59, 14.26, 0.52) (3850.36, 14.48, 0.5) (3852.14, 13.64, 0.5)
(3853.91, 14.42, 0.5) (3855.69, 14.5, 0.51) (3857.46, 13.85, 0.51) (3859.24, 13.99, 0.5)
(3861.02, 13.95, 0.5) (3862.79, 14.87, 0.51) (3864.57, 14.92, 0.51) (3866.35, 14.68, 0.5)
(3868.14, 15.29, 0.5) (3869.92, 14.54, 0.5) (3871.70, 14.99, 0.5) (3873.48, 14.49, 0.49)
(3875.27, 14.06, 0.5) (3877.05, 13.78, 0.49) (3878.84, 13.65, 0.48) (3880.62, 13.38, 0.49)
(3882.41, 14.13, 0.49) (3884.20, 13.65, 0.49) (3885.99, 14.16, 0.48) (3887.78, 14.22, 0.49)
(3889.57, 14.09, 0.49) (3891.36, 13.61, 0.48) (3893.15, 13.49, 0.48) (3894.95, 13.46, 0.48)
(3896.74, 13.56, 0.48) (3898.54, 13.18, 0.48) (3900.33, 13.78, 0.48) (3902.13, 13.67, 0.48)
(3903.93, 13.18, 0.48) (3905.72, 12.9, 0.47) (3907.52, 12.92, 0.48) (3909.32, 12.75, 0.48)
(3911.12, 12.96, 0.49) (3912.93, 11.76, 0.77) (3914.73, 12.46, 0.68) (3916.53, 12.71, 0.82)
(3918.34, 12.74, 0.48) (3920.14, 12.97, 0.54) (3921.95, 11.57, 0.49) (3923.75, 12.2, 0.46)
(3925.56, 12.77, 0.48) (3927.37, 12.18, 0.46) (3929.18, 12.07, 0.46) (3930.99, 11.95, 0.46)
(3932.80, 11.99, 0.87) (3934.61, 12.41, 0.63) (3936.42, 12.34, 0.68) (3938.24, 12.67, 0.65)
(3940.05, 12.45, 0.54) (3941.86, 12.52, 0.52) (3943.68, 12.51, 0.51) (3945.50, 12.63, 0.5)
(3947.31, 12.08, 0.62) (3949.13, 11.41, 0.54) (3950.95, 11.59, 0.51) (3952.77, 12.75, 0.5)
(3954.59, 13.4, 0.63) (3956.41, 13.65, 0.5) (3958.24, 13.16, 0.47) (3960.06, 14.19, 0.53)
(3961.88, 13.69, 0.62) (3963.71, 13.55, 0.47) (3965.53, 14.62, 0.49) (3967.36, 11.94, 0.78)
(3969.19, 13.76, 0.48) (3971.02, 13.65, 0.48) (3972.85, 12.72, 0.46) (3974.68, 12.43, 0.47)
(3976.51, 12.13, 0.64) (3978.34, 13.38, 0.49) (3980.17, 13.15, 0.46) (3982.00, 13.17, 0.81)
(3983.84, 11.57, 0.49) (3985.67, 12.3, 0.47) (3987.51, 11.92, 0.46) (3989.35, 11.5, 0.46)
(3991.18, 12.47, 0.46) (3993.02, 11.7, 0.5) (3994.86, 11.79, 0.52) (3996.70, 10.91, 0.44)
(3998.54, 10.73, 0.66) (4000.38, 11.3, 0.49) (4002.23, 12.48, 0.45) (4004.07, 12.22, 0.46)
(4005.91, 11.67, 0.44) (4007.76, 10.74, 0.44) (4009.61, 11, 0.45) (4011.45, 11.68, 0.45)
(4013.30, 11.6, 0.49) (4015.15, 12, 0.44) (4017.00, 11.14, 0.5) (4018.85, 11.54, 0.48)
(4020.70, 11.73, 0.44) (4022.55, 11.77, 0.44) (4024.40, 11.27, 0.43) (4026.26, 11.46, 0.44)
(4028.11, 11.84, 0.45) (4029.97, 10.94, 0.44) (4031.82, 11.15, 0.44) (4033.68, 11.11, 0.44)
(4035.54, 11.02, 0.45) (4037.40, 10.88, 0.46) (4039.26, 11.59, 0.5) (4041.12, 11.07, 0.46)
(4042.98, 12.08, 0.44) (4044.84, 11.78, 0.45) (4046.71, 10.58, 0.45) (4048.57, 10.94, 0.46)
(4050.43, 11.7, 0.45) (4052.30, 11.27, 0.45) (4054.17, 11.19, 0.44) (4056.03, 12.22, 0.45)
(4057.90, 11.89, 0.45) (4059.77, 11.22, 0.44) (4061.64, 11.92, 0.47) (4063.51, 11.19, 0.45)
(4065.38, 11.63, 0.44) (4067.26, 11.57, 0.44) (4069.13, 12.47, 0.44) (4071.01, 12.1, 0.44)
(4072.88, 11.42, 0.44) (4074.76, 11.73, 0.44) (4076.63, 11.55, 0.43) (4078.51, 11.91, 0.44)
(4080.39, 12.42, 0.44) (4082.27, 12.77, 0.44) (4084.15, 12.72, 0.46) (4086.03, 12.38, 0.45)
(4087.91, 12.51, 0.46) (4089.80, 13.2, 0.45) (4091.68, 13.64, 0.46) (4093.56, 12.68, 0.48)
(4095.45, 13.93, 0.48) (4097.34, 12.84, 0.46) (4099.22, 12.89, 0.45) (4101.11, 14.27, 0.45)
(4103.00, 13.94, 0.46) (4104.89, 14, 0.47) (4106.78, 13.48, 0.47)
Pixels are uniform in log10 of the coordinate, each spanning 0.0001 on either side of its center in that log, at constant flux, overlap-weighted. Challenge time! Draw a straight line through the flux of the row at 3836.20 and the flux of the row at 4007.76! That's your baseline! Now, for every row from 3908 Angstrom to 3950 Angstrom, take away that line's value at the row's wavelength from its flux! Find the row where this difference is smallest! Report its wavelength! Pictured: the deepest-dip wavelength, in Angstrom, 3921.95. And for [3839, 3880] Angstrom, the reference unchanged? 3843.28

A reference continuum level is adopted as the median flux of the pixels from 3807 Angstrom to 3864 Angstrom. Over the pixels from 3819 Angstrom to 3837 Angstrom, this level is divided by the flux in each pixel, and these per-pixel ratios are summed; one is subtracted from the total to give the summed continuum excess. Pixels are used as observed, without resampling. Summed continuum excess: 9.0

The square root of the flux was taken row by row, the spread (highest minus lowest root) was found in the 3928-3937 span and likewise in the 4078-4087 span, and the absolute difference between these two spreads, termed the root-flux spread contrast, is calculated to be 0.057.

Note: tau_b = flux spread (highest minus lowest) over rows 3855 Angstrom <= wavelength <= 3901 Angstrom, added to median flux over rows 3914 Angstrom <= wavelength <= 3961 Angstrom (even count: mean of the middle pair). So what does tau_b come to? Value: 14.6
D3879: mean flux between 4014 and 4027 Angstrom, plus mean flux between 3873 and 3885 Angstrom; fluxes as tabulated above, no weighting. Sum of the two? 25.4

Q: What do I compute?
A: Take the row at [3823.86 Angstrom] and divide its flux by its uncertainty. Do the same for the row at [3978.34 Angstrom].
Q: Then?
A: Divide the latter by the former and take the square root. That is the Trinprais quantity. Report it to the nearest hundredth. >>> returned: 0.99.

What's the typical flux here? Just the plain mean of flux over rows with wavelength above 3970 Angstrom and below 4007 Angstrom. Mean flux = 12.2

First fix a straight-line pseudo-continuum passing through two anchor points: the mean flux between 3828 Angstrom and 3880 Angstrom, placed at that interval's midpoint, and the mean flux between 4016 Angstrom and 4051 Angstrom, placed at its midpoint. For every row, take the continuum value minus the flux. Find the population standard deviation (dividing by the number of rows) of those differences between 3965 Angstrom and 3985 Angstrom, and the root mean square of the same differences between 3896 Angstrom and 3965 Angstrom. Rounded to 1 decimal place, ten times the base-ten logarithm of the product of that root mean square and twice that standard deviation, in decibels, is 1.0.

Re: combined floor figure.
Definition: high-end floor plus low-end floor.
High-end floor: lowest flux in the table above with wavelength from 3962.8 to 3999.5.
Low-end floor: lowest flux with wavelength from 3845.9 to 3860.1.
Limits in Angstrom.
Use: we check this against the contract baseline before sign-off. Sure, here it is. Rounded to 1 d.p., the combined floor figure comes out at 24.2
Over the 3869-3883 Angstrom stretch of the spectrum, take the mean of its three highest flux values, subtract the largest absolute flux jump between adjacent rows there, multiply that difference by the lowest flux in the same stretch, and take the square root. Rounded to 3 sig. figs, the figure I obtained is 13.6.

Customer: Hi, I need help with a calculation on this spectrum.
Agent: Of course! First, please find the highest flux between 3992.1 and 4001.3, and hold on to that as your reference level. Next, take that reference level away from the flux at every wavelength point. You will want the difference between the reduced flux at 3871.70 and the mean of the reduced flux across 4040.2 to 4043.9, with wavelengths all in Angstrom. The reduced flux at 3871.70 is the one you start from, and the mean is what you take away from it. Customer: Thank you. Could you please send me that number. 3.4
